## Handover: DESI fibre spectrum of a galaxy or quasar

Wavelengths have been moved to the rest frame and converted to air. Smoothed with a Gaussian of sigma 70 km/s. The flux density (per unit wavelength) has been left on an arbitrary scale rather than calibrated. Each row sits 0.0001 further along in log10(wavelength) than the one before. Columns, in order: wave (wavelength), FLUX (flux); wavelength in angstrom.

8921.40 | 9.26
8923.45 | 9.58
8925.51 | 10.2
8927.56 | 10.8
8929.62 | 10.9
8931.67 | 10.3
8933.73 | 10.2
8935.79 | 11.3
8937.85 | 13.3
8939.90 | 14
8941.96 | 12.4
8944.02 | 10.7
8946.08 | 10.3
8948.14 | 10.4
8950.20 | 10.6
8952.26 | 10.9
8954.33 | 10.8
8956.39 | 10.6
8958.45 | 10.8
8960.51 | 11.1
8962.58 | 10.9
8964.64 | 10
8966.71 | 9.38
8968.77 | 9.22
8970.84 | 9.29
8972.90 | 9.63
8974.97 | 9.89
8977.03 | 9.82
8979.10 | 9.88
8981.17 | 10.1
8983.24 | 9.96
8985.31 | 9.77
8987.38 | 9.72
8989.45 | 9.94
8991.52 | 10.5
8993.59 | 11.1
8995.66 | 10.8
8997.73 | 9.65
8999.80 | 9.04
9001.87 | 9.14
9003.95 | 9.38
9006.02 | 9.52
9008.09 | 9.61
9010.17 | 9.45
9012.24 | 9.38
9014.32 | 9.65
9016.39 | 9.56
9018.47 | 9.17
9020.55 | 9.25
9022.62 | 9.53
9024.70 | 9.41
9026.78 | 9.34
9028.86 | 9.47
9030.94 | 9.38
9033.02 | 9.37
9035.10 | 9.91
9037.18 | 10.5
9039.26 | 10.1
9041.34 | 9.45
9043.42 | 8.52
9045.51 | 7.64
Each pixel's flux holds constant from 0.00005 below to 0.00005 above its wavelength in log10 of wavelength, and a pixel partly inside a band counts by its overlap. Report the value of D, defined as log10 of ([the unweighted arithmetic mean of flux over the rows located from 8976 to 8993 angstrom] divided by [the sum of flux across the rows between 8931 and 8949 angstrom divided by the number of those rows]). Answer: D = -0.06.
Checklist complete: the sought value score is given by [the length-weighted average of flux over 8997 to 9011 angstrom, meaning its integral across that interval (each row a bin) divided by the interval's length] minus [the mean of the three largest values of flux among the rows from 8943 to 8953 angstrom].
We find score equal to -1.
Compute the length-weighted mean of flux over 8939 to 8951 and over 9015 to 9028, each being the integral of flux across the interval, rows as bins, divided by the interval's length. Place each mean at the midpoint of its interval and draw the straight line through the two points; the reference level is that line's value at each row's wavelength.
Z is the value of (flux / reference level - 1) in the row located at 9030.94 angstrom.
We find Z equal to 0.03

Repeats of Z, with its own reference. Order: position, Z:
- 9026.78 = 0.01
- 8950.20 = -0.06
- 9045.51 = -0.13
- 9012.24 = -0.03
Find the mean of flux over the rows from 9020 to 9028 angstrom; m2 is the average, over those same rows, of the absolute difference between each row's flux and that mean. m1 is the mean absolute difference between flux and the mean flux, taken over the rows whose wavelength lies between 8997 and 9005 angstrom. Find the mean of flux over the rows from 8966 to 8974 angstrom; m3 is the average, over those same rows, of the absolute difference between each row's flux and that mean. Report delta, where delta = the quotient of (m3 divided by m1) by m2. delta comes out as 7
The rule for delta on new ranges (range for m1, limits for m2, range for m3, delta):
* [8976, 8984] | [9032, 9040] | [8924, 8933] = 10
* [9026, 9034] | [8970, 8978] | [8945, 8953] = 25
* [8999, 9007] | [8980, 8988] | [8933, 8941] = 57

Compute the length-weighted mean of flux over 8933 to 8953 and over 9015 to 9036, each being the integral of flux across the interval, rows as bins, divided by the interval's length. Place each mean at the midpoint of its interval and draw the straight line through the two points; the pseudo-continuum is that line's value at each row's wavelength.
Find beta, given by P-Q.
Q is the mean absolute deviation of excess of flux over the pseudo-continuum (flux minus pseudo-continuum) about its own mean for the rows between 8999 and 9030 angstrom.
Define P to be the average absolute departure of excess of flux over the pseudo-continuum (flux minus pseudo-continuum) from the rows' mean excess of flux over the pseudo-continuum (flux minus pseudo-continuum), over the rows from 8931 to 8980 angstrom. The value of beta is 0.4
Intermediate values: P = 0.7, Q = 0.24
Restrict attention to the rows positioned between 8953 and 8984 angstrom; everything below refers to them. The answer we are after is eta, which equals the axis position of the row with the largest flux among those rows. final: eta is 8960.51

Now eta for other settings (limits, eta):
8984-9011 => 8993.59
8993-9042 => 8993.59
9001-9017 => 9014.32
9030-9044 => 9037.18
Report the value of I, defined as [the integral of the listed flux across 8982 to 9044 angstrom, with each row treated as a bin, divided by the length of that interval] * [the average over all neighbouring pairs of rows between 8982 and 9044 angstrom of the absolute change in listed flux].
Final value 3.0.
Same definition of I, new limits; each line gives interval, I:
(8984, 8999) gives 4.9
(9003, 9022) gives 1.5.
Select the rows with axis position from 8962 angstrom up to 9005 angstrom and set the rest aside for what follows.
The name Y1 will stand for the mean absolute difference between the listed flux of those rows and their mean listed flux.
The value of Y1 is 0.42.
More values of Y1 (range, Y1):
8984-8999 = 0.50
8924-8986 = 0.73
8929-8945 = 1.20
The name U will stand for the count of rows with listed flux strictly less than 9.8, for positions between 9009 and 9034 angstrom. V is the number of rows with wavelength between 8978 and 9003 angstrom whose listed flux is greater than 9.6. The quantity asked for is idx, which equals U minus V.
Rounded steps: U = 12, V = 10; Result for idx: 2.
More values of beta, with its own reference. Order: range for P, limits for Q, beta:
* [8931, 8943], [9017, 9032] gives 1.2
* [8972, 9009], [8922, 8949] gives -0.7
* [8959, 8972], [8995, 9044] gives 0.2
